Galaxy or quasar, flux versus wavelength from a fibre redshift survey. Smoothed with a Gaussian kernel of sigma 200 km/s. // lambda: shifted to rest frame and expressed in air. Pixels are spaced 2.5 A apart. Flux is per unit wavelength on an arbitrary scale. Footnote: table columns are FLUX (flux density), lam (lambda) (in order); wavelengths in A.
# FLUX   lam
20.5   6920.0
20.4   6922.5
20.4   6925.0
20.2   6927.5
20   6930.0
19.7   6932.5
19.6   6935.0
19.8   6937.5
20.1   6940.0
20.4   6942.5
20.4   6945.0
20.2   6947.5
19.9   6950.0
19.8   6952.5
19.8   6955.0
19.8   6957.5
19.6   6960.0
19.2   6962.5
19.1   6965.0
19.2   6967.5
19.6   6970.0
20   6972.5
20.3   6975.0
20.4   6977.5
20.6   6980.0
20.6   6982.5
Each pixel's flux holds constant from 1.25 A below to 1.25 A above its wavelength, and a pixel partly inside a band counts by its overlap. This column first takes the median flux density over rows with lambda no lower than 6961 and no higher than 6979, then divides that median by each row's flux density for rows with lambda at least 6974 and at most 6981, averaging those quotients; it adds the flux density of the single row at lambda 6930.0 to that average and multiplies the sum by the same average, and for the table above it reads 20.1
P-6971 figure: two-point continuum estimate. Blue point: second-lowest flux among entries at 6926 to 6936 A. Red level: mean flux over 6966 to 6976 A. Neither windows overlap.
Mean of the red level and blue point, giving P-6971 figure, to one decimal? 19.7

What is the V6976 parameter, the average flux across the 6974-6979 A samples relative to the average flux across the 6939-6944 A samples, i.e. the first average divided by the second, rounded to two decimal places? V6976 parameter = 1.00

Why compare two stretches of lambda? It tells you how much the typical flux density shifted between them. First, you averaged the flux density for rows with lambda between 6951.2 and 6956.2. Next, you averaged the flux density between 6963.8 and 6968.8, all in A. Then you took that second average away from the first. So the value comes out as 0.65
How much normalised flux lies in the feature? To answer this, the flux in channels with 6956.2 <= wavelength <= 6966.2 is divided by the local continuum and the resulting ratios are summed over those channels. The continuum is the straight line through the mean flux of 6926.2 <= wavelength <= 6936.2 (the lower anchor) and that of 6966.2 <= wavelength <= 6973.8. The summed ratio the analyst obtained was 3.95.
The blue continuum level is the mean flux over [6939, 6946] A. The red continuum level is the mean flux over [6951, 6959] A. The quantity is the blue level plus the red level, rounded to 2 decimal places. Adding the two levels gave 40.10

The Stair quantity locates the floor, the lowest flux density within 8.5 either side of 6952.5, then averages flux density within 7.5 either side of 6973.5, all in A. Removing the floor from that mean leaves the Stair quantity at 0.4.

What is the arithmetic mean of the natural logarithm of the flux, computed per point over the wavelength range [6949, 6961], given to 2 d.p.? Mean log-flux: 2.98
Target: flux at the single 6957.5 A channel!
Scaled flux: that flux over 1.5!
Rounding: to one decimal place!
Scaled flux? 13.2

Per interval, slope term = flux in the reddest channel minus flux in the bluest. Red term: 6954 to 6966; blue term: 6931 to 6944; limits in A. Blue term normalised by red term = -1.0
